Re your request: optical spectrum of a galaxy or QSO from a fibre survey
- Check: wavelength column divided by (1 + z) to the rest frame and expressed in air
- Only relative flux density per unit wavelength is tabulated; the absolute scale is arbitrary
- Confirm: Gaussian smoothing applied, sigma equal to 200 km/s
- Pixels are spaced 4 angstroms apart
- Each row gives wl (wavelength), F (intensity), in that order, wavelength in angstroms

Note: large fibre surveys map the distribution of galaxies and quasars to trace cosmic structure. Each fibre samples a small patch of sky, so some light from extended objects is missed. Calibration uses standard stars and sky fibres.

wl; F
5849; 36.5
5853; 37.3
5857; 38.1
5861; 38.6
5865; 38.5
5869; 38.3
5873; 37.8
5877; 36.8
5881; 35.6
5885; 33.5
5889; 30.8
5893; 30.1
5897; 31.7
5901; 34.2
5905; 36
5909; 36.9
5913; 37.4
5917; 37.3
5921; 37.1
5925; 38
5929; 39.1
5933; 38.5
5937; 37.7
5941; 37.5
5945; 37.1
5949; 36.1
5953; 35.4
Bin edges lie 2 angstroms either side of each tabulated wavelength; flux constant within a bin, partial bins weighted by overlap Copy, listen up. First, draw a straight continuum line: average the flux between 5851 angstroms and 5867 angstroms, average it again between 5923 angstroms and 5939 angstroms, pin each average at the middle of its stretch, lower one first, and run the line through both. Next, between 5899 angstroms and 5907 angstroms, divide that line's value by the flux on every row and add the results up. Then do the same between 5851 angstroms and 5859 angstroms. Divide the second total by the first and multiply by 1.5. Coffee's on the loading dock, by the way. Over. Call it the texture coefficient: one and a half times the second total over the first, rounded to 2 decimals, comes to 1.39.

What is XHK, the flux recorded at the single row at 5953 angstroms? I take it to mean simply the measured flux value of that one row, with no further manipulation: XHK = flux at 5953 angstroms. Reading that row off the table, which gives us 35.4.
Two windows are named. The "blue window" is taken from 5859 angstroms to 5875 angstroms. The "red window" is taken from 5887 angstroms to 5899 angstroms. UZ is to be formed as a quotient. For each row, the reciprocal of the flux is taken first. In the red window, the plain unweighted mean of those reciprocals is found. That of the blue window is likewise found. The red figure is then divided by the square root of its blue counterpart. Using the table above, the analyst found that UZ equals 0.201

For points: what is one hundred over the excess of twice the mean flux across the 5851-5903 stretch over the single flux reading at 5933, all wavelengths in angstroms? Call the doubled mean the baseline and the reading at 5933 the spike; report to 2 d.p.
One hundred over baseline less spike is 3.08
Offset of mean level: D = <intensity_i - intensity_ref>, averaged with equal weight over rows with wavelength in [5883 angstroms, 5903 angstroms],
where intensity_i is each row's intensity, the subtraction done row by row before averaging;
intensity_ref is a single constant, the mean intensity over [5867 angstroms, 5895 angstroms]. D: -2.6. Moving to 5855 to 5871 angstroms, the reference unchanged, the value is 3.7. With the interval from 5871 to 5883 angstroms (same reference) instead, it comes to 2.0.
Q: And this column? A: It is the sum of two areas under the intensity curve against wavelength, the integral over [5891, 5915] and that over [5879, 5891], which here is 1225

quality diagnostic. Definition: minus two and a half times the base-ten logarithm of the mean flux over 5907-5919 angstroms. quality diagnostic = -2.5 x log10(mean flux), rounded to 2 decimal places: -3.93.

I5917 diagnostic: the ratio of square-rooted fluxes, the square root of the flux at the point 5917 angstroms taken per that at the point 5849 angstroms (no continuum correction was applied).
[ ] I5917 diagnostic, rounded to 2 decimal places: 1.01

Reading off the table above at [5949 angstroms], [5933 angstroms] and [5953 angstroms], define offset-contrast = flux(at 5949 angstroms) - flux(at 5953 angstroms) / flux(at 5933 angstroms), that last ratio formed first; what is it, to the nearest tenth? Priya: 35.2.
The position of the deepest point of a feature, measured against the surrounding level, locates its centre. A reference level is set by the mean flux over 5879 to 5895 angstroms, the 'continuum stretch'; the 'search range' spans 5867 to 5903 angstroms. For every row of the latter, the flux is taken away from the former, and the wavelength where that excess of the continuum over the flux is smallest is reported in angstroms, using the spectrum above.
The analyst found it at 5869 angstroms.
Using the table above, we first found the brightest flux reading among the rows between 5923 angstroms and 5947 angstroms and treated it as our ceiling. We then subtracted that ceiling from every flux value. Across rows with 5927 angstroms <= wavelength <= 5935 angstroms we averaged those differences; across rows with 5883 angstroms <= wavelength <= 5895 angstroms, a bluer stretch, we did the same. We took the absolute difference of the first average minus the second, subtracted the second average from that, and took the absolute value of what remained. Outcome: 15.0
